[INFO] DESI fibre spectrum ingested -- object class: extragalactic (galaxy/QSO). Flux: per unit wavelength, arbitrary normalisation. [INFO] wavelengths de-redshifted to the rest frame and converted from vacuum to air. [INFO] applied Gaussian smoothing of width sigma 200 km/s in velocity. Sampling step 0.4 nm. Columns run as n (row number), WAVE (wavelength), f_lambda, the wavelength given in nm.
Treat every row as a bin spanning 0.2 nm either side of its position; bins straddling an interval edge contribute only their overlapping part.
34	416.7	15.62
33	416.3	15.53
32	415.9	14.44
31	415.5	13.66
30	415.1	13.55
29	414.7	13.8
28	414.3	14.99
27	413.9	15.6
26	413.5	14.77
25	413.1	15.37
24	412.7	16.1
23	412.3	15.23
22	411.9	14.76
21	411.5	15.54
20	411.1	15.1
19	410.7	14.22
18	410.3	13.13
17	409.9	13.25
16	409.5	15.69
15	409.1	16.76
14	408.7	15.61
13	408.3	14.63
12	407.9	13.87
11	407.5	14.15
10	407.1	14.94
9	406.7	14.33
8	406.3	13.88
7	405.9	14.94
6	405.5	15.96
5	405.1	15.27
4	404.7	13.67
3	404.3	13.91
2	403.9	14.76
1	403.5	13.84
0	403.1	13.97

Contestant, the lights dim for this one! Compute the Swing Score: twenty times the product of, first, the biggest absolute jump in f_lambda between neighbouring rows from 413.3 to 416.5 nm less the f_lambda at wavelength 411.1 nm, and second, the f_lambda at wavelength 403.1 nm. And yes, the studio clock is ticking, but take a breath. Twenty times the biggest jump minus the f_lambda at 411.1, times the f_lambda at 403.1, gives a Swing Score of -3886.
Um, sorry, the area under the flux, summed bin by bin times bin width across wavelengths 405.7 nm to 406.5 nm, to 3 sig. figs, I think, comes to 11.5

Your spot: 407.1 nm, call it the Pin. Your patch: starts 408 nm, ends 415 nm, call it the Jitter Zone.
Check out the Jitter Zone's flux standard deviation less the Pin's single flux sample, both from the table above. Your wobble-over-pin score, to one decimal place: -14.0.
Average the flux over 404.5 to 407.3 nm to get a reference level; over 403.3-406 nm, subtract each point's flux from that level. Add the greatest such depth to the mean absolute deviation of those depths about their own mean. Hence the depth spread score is 1.7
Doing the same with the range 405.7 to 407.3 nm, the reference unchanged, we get 1.3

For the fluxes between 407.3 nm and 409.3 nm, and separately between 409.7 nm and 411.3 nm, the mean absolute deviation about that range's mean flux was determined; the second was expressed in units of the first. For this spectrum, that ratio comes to 0.78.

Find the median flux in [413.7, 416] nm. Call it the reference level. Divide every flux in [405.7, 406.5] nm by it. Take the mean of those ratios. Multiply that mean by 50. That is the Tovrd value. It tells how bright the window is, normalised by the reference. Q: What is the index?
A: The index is 51.0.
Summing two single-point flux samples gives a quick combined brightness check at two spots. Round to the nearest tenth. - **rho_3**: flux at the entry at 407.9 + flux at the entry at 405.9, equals 28.8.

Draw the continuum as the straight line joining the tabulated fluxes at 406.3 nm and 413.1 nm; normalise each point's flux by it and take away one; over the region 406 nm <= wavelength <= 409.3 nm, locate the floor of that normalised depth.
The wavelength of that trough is 407.9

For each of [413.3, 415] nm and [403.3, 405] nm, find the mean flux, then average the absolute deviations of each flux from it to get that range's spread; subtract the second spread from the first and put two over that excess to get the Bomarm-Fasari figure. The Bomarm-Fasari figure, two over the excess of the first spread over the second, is 14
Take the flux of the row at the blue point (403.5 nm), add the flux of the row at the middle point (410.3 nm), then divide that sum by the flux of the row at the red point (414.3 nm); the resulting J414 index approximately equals 1.80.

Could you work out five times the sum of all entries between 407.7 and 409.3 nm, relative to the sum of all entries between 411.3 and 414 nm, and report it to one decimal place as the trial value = 2.8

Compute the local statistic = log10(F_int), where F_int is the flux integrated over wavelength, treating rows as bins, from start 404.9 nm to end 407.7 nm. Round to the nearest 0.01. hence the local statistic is 1.62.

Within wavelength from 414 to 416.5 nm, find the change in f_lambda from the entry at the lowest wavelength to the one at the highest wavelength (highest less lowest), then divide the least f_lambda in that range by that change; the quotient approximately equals 25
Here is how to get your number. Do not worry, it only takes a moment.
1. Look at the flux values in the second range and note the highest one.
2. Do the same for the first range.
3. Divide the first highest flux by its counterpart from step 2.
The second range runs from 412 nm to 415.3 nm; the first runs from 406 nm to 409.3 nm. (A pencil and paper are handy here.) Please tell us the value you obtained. 0.96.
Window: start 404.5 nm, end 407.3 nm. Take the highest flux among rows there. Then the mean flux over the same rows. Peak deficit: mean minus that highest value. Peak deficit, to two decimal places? -1.25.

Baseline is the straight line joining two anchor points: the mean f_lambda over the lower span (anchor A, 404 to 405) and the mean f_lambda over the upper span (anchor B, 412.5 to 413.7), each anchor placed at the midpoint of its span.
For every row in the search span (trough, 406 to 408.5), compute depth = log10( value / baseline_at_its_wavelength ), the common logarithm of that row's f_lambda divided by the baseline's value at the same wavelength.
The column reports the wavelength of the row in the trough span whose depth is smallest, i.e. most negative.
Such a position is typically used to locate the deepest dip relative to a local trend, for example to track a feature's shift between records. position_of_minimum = 407.9 nm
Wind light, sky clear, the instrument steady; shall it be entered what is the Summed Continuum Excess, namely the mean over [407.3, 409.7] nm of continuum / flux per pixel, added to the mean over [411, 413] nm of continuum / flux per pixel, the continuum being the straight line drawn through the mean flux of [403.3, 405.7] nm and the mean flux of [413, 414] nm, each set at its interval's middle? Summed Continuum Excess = 1.97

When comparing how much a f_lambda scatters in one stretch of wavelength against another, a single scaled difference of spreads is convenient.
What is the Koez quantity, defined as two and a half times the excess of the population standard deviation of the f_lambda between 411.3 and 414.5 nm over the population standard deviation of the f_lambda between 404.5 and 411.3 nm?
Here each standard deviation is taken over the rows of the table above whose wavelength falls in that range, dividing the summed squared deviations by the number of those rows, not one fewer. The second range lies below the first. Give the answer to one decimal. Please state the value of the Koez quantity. -1.3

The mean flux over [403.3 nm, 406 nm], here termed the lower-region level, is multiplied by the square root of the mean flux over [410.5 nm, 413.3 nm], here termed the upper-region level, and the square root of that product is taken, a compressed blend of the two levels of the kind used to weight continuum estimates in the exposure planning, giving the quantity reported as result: 7.55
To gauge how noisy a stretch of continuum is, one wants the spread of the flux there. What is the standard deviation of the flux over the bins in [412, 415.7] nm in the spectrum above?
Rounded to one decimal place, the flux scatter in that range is 0.9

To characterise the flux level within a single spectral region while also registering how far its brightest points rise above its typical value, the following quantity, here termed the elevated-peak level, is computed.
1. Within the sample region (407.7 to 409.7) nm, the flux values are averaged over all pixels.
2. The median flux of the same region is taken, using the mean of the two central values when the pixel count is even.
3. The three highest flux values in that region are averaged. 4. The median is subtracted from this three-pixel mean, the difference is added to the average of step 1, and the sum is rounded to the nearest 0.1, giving 15.7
